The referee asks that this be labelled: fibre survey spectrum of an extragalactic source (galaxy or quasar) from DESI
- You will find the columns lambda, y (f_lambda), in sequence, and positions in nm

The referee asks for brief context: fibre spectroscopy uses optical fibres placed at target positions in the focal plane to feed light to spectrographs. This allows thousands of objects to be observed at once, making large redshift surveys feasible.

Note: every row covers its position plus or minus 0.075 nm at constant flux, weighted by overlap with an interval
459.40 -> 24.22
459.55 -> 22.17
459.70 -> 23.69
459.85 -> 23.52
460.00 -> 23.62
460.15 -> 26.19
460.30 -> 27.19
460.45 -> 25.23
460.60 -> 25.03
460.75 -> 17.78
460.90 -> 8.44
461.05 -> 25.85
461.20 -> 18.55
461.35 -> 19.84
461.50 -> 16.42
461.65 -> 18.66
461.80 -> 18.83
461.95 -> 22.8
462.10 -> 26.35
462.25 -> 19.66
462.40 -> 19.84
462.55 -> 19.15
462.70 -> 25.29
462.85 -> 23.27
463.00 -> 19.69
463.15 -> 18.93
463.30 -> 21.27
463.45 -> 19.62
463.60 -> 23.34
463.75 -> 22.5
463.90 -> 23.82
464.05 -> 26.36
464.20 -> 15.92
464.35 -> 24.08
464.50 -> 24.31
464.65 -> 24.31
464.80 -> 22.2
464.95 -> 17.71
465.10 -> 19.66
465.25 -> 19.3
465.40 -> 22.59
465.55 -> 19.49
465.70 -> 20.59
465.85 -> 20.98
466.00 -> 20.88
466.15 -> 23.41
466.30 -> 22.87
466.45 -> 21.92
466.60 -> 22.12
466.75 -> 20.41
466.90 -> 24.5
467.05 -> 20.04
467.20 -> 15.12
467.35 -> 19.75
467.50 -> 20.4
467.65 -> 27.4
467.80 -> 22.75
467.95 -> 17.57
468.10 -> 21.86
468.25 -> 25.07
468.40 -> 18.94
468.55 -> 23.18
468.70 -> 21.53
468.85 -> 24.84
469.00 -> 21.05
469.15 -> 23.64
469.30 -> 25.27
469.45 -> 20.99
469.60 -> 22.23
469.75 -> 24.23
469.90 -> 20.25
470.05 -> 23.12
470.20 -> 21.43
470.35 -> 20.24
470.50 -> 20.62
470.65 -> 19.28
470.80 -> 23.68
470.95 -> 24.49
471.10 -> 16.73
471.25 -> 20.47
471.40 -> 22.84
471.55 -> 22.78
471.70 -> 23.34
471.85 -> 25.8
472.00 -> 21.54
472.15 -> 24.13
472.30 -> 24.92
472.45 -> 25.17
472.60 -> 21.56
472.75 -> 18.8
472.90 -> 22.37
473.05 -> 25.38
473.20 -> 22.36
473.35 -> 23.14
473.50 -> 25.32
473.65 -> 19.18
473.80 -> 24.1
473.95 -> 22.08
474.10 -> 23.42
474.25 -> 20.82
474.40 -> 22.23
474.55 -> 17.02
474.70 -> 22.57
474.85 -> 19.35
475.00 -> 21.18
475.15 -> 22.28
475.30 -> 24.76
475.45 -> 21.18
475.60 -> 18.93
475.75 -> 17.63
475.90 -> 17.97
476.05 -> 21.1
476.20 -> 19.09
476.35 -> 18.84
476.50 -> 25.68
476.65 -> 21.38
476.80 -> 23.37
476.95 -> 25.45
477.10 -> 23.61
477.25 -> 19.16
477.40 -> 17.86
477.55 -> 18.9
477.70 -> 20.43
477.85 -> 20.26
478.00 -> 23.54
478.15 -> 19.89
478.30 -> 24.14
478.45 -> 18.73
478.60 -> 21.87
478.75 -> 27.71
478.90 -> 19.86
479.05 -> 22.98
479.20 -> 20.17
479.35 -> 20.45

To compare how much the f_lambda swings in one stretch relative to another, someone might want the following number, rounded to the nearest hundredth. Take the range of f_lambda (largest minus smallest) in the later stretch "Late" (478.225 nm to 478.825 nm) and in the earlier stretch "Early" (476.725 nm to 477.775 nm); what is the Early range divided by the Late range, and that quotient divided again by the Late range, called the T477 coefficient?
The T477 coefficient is 0.09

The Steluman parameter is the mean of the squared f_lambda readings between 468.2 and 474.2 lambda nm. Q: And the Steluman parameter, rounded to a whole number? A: 510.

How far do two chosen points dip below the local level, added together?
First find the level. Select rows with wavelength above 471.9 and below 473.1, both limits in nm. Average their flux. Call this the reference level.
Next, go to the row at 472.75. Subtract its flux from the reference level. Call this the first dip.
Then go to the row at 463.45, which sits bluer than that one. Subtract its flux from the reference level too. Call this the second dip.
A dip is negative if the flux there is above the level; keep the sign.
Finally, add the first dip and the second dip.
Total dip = 8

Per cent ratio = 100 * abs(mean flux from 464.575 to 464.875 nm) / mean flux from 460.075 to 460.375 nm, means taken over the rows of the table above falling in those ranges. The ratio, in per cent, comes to 87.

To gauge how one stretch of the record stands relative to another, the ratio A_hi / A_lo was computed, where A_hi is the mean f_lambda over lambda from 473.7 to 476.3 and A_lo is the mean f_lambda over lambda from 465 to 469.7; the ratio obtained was 0.97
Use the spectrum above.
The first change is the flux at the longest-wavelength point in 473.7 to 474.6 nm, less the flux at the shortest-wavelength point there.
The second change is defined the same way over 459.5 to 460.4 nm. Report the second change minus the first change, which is 12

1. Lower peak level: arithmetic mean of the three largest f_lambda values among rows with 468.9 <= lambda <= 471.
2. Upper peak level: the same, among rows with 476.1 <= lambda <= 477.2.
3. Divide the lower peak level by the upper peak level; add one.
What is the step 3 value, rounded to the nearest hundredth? 1.99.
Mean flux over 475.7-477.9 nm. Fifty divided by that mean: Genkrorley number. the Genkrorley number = 2.41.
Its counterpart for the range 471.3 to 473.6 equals 2.15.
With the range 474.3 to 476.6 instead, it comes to 2.42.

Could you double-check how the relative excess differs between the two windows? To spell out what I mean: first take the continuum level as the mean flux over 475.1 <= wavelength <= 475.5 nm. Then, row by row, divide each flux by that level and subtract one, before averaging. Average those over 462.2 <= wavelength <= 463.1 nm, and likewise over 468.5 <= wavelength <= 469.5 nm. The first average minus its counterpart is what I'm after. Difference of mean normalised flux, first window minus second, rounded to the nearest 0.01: -0.08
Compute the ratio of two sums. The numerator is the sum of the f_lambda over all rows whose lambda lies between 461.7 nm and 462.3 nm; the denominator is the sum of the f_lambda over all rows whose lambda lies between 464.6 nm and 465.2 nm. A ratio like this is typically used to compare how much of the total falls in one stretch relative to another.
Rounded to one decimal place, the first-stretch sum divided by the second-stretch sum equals 1.0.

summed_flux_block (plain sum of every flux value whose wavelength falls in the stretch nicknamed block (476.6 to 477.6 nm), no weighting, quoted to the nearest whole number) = 150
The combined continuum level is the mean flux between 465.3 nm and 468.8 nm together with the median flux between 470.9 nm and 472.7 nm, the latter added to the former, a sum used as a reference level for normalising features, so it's 44.5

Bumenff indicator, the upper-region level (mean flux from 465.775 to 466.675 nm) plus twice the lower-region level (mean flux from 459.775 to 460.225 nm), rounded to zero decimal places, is 71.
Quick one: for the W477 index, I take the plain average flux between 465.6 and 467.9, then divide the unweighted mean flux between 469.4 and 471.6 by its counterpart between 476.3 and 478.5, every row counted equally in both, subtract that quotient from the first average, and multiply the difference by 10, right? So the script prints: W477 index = 205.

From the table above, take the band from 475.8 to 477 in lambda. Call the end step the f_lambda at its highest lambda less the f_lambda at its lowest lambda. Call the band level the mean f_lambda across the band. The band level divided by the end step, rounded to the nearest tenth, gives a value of 2.9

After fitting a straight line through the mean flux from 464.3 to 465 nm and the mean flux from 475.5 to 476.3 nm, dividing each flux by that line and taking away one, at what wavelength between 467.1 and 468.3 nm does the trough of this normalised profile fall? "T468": 467.20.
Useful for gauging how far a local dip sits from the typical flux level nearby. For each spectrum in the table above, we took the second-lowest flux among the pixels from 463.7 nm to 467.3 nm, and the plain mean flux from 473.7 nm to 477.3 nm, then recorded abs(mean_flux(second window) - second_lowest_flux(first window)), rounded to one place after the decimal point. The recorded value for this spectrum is 5.5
